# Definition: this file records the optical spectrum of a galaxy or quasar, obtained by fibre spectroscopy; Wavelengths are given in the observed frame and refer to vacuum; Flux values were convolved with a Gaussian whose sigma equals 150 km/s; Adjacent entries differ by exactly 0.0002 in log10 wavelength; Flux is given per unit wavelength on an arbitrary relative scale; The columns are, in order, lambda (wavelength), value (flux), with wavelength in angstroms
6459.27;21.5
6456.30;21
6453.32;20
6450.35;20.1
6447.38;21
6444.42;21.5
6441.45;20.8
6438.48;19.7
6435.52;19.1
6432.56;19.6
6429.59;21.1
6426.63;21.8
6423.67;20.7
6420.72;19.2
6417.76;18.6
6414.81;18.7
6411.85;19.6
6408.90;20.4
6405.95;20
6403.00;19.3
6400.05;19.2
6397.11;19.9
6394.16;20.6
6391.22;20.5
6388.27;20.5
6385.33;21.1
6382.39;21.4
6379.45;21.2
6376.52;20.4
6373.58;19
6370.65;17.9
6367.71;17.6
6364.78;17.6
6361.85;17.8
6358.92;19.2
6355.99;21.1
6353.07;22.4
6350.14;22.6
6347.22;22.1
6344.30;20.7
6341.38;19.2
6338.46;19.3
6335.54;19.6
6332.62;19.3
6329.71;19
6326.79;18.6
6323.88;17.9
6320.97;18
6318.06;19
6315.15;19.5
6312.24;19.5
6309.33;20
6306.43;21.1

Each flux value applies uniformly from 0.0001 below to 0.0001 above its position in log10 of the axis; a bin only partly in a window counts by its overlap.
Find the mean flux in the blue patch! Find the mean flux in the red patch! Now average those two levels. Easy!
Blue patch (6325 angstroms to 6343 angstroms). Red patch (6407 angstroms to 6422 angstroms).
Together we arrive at 19.2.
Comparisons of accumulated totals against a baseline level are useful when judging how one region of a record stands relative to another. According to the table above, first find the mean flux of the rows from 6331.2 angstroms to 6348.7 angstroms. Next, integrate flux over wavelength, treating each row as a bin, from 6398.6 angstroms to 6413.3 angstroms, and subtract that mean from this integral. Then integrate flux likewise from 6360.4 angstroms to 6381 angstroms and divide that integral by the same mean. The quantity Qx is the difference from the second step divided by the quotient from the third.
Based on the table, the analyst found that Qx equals 14.0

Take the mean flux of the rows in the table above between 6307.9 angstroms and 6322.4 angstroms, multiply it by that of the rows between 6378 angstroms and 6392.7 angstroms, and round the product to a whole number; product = 402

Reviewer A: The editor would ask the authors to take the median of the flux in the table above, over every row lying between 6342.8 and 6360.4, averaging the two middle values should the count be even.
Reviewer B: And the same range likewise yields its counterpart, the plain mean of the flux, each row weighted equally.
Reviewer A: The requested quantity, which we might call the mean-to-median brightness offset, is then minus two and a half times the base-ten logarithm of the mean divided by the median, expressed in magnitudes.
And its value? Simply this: 0.013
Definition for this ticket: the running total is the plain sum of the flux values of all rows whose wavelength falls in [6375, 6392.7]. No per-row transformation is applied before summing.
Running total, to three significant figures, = 125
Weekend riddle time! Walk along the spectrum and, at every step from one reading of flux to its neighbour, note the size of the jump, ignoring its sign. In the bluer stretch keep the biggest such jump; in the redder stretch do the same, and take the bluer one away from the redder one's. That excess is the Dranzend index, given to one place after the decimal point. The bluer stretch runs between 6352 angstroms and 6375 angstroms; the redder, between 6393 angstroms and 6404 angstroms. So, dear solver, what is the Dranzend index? -1.2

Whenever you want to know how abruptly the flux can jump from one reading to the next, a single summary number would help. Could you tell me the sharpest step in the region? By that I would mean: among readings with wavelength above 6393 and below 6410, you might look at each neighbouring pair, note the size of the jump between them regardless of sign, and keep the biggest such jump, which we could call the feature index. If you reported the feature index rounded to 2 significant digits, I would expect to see 0.70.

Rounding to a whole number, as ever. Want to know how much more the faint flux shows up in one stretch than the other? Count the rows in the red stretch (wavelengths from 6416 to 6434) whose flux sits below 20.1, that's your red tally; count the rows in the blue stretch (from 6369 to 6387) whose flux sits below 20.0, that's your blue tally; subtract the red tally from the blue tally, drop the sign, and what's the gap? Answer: 1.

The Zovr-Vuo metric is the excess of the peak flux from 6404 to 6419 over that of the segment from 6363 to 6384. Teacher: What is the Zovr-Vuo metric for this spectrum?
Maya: -1.0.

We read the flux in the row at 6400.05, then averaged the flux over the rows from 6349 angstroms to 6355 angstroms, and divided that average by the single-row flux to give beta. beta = 1.17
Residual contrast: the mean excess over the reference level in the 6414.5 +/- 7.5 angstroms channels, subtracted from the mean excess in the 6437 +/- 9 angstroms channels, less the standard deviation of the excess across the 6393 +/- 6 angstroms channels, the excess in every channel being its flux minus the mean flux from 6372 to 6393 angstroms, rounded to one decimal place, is 0.7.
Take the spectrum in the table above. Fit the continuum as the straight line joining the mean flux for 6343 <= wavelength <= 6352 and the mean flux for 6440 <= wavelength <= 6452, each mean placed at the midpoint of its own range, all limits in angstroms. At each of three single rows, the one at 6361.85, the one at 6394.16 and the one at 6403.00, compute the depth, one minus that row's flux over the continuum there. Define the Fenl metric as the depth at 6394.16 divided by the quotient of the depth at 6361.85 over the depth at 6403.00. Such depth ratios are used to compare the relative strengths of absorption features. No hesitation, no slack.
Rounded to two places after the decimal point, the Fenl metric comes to 0.02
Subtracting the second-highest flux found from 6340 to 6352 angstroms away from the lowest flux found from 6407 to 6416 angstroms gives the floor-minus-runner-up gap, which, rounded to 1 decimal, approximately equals -3.4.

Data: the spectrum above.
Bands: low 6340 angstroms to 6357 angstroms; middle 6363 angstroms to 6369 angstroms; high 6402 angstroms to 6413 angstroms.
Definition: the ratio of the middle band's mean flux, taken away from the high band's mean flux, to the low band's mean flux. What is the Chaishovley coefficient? 0.10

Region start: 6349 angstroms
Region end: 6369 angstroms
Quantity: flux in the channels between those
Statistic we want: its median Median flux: 19.2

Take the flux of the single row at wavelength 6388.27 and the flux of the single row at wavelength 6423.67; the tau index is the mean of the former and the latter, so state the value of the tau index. 20.6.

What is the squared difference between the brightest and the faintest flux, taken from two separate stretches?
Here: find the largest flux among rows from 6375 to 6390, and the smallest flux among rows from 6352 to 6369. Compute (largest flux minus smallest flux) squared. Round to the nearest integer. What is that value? 14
